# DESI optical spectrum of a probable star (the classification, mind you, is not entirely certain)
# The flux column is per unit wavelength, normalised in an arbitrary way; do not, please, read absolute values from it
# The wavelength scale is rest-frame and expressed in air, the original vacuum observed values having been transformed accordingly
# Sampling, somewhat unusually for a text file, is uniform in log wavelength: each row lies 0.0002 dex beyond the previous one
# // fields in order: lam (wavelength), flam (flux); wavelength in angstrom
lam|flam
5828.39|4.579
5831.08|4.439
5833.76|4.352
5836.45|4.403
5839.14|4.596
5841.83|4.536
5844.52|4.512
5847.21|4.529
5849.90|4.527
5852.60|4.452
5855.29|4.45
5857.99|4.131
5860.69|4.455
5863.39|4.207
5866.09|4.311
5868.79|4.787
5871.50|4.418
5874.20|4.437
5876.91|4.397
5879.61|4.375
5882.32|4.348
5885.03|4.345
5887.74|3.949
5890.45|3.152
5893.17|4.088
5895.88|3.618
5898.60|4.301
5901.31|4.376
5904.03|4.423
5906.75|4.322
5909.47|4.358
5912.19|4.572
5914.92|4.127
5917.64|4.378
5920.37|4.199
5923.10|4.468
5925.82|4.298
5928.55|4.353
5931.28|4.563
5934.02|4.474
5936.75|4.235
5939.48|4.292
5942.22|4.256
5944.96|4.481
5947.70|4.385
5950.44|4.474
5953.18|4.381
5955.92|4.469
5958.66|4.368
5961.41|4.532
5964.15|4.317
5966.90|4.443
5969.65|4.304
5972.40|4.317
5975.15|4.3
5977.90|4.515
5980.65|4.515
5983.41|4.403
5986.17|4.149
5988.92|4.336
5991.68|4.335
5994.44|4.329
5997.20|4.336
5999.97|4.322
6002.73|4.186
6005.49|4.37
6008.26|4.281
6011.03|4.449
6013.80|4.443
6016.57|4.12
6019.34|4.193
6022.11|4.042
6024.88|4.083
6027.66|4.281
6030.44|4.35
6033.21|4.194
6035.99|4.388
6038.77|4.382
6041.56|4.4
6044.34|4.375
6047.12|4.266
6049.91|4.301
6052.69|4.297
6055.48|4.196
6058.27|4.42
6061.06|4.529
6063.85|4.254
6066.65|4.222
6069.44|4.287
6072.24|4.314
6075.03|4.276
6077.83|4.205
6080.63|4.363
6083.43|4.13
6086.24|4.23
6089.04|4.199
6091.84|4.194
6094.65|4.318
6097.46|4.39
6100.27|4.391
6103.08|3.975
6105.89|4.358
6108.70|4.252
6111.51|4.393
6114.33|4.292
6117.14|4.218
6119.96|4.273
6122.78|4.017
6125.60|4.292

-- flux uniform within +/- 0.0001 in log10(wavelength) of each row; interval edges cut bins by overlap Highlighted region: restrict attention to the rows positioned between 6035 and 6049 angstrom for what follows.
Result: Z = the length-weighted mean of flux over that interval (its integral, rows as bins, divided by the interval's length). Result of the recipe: 4.36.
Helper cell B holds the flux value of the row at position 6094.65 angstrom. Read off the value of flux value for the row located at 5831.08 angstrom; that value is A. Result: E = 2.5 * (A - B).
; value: 0.30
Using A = 4.439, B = 4.318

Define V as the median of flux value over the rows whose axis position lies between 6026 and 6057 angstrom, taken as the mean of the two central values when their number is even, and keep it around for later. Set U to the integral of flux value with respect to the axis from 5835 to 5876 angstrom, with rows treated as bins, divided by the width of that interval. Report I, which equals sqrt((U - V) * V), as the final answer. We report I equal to 0.80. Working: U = 4.45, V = 4.30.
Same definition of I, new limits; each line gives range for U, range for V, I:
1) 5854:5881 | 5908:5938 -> 0.41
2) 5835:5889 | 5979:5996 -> 0.56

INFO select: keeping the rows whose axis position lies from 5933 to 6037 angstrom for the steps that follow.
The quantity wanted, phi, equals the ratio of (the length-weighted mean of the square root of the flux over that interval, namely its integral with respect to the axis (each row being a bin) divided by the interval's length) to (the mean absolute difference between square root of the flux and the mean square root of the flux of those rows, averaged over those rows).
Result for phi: 92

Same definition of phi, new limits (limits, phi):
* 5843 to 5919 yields 41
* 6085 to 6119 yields 95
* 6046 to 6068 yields 106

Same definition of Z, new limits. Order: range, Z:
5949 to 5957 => 4.44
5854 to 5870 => 4.39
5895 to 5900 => 4.00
